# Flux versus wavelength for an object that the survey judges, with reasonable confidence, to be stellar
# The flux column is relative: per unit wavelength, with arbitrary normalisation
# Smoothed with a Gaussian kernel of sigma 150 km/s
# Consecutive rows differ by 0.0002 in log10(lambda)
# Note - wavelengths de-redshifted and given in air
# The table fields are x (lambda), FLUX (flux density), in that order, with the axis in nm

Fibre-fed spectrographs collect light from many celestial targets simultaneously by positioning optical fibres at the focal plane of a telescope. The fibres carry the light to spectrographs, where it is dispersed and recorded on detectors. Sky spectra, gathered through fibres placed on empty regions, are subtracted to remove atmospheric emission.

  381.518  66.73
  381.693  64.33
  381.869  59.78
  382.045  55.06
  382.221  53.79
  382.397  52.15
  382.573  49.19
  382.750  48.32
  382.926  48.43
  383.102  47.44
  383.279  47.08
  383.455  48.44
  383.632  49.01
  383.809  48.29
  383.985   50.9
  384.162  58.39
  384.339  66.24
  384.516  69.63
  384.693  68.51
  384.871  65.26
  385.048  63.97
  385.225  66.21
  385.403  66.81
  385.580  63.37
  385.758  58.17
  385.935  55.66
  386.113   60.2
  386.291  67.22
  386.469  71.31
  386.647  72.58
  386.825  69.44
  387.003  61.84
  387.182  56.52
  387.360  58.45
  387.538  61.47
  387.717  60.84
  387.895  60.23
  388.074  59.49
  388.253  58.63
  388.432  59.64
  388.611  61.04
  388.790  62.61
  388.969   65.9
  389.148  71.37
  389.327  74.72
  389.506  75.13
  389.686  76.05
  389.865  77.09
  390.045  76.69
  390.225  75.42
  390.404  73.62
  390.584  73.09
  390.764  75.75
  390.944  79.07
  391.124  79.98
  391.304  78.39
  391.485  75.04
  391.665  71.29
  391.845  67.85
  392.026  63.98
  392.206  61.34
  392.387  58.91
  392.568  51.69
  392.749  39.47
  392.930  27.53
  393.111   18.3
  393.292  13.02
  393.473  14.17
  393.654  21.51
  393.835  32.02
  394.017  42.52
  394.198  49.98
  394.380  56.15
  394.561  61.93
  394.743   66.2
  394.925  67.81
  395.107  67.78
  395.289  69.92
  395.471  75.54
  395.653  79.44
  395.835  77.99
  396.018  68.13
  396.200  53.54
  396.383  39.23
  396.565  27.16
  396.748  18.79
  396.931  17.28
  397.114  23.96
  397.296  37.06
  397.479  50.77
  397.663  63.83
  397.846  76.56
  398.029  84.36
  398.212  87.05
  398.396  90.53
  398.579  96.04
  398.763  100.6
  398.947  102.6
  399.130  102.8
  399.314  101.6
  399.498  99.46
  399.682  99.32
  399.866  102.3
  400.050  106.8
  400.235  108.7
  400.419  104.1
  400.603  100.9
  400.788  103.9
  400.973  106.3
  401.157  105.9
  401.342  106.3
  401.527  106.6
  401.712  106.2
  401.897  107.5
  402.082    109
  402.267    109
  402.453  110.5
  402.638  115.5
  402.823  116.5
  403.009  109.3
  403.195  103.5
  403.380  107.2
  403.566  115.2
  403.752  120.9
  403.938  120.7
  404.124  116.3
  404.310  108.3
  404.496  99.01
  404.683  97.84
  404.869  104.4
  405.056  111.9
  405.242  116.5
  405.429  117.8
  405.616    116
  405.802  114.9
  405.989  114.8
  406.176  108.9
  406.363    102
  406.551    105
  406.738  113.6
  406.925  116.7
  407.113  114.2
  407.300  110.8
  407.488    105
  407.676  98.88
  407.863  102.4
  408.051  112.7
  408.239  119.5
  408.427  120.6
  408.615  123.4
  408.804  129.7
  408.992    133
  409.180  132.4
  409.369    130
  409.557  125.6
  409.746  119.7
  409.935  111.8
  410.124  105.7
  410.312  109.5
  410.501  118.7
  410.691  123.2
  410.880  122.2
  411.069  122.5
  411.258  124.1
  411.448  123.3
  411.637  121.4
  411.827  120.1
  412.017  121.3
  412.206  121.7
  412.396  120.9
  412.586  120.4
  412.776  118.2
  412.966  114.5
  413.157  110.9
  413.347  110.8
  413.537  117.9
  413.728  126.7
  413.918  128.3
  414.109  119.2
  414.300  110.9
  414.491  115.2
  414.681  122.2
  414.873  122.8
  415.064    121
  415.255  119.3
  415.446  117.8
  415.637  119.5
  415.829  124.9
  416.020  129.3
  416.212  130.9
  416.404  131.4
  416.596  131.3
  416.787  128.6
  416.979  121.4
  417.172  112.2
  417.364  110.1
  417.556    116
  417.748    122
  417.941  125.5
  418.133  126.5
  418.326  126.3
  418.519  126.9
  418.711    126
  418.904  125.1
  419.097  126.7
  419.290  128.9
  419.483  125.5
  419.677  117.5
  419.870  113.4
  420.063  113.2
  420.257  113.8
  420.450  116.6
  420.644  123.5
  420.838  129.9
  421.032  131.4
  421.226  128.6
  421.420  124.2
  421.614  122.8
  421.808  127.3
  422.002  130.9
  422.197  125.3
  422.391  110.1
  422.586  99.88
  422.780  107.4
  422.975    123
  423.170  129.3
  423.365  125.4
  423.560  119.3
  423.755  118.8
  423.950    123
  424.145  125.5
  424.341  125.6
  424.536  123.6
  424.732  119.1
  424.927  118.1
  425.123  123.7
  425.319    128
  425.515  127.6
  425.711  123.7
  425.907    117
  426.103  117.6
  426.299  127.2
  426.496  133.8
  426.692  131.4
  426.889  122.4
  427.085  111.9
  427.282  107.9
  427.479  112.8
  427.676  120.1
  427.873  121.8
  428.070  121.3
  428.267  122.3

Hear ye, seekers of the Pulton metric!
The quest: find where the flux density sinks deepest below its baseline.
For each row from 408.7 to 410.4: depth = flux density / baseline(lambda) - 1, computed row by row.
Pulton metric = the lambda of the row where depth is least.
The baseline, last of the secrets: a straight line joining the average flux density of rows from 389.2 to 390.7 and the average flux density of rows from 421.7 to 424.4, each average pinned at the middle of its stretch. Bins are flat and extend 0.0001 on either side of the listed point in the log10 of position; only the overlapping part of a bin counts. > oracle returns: 410.124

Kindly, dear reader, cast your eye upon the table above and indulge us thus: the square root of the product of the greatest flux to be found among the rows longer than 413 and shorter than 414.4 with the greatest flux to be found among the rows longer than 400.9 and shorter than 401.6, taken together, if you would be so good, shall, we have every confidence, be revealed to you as 117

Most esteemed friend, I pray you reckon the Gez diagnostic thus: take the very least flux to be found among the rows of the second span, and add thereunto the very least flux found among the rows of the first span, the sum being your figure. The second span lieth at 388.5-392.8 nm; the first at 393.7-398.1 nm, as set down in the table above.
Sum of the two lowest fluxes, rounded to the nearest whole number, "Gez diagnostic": 57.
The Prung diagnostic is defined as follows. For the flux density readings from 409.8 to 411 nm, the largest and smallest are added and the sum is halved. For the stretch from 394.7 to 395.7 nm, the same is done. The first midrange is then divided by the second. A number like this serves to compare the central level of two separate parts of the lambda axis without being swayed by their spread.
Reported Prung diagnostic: 1.6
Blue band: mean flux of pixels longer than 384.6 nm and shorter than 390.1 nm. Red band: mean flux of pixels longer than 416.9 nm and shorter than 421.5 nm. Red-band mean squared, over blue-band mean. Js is 228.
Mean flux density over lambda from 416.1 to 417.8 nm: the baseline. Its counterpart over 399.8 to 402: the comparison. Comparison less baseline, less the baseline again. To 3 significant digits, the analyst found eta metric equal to -140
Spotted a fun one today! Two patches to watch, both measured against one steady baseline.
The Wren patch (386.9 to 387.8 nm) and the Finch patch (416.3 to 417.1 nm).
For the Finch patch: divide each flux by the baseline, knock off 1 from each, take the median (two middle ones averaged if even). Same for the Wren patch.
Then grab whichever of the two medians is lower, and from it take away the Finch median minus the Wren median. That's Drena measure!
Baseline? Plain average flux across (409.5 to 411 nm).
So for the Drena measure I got -1.07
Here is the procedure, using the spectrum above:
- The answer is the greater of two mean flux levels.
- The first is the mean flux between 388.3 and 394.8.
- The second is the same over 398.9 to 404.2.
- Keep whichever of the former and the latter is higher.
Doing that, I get 108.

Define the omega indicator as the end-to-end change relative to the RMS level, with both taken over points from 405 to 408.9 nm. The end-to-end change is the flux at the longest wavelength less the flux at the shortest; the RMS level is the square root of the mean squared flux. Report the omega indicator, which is 0.16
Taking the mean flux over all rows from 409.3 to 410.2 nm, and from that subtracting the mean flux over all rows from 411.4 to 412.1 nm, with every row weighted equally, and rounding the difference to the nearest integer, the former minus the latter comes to -3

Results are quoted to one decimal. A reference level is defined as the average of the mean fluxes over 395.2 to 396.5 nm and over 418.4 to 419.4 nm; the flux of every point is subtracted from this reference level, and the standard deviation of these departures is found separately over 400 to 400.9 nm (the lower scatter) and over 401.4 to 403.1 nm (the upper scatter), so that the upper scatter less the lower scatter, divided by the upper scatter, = 0.2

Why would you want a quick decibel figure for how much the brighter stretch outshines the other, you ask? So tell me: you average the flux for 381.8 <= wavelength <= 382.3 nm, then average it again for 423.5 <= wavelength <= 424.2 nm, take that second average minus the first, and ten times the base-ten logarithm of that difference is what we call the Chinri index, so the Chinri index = 18.2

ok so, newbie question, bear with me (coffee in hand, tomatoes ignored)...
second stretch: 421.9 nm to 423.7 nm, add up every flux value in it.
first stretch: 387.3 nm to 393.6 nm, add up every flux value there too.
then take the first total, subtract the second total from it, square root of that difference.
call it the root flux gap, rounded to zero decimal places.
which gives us 33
